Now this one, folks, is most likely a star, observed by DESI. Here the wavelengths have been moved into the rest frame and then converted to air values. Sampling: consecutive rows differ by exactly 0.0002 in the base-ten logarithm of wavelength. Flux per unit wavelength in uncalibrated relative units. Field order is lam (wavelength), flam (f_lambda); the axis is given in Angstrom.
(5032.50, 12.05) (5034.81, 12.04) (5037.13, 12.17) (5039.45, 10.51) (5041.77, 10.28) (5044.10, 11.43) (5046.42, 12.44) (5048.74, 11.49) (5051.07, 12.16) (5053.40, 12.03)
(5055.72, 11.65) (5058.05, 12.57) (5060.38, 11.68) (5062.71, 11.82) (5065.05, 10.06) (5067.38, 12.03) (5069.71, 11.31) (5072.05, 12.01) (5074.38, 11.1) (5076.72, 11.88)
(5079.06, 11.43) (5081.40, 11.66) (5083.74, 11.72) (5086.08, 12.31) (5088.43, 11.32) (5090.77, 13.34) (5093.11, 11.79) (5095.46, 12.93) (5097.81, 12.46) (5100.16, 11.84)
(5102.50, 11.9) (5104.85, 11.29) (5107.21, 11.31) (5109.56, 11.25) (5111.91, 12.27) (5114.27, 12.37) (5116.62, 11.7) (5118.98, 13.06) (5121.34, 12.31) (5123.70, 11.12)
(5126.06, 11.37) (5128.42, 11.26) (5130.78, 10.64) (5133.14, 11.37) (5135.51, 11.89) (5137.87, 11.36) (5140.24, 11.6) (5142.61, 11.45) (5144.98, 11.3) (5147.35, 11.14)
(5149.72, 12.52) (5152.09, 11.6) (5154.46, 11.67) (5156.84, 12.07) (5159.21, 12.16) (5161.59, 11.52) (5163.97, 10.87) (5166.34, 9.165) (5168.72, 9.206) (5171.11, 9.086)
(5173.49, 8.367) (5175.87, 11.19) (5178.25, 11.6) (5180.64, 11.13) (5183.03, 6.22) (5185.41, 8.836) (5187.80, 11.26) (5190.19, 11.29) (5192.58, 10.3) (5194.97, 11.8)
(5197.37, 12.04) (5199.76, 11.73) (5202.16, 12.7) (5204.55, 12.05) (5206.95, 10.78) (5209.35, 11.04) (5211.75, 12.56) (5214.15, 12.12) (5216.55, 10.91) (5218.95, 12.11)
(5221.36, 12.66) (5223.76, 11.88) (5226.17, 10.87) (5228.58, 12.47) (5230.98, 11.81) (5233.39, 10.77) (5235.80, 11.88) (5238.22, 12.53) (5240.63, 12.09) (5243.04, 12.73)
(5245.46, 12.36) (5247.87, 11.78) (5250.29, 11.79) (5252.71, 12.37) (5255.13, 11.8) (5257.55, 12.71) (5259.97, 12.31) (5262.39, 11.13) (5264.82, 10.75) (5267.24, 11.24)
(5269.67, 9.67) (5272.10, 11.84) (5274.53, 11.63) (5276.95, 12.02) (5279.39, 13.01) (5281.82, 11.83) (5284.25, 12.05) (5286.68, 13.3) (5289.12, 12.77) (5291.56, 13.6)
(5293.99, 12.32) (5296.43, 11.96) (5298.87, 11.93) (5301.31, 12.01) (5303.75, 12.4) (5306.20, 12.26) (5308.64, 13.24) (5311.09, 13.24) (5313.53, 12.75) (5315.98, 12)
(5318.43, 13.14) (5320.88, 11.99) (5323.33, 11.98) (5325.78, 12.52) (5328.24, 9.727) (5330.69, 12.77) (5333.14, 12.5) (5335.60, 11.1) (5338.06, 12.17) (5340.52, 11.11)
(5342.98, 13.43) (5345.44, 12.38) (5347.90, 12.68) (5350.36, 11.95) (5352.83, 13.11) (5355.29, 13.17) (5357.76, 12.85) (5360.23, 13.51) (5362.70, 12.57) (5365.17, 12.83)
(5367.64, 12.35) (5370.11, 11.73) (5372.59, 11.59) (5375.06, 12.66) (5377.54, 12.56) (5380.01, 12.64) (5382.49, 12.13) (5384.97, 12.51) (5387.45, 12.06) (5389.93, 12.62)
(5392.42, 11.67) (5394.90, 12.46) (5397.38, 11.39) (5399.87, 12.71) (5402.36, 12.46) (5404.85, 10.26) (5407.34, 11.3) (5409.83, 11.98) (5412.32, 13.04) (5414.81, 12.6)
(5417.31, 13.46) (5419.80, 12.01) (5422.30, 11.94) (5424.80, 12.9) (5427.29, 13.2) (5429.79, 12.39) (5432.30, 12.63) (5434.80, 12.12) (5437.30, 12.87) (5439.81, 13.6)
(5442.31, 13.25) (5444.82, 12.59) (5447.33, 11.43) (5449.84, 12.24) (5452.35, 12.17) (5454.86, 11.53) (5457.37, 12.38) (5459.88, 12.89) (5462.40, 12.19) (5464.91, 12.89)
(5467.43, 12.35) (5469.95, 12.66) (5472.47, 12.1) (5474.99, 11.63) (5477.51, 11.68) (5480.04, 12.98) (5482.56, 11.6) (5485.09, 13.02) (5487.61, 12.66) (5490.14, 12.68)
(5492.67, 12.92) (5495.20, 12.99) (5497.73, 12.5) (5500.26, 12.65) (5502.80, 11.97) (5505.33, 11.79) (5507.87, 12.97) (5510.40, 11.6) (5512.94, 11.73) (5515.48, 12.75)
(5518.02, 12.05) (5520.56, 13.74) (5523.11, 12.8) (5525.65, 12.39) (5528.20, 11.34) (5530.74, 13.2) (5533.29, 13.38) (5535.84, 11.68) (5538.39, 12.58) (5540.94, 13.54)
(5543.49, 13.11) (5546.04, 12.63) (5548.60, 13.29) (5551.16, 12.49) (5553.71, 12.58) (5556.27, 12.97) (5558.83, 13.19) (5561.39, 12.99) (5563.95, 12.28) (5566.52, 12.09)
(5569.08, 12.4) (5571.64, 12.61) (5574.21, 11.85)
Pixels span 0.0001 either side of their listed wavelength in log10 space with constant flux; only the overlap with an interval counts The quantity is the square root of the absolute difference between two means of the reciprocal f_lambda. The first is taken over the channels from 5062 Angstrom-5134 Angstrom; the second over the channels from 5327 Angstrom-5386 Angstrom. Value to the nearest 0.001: 0.063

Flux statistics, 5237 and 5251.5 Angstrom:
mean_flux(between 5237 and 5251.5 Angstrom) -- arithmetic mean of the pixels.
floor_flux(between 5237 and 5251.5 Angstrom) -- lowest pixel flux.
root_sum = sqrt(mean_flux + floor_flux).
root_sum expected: 4.90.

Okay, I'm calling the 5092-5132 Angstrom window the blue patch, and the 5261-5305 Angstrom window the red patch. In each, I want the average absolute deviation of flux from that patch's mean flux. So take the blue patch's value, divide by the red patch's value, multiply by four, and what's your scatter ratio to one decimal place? 3.4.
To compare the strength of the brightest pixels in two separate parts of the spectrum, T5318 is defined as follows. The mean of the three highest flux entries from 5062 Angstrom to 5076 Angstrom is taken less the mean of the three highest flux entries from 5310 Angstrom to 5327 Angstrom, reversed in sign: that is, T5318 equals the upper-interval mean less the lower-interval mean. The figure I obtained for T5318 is 1.1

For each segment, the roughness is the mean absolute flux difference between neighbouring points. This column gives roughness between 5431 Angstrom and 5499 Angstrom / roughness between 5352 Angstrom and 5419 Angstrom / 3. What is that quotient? 0.302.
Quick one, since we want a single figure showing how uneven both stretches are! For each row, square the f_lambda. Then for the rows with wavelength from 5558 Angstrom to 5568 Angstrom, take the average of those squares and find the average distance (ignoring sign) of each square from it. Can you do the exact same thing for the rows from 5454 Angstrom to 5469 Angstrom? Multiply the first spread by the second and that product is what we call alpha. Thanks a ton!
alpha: 98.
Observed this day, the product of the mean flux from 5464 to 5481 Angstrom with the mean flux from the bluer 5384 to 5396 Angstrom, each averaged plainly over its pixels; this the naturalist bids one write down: 151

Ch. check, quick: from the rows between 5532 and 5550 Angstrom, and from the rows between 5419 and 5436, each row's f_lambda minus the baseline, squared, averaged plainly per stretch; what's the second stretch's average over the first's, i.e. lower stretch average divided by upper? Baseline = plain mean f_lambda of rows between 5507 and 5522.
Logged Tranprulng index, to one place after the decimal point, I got 0.4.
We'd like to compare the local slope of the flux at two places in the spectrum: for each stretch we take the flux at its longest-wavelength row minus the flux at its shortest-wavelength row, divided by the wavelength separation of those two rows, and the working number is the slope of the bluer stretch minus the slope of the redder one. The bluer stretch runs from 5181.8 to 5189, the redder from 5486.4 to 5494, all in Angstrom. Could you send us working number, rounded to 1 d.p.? 1.0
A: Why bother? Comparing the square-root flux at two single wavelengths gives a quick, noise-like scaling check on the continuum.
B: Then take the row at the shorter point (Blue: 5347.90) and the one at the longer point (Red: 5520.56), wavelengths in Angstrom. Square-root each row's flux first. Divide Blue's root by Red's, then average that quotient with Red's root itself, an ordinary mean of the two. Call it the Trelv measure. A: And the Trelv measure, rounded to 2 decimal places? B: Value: 2.33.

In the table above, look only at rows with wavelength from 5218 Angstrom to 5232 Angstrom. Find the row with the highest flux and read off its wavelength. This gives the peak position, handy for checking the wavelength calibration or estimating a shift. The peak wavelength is 5221.36 Angstrom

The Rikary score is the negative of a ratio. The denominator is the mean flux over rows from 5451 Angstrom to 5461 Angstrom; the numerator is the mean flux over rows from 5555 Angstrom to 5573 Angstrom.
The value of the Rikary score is -1.03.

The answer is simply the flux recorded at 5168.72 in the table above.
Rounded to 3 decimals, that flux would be 9.206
